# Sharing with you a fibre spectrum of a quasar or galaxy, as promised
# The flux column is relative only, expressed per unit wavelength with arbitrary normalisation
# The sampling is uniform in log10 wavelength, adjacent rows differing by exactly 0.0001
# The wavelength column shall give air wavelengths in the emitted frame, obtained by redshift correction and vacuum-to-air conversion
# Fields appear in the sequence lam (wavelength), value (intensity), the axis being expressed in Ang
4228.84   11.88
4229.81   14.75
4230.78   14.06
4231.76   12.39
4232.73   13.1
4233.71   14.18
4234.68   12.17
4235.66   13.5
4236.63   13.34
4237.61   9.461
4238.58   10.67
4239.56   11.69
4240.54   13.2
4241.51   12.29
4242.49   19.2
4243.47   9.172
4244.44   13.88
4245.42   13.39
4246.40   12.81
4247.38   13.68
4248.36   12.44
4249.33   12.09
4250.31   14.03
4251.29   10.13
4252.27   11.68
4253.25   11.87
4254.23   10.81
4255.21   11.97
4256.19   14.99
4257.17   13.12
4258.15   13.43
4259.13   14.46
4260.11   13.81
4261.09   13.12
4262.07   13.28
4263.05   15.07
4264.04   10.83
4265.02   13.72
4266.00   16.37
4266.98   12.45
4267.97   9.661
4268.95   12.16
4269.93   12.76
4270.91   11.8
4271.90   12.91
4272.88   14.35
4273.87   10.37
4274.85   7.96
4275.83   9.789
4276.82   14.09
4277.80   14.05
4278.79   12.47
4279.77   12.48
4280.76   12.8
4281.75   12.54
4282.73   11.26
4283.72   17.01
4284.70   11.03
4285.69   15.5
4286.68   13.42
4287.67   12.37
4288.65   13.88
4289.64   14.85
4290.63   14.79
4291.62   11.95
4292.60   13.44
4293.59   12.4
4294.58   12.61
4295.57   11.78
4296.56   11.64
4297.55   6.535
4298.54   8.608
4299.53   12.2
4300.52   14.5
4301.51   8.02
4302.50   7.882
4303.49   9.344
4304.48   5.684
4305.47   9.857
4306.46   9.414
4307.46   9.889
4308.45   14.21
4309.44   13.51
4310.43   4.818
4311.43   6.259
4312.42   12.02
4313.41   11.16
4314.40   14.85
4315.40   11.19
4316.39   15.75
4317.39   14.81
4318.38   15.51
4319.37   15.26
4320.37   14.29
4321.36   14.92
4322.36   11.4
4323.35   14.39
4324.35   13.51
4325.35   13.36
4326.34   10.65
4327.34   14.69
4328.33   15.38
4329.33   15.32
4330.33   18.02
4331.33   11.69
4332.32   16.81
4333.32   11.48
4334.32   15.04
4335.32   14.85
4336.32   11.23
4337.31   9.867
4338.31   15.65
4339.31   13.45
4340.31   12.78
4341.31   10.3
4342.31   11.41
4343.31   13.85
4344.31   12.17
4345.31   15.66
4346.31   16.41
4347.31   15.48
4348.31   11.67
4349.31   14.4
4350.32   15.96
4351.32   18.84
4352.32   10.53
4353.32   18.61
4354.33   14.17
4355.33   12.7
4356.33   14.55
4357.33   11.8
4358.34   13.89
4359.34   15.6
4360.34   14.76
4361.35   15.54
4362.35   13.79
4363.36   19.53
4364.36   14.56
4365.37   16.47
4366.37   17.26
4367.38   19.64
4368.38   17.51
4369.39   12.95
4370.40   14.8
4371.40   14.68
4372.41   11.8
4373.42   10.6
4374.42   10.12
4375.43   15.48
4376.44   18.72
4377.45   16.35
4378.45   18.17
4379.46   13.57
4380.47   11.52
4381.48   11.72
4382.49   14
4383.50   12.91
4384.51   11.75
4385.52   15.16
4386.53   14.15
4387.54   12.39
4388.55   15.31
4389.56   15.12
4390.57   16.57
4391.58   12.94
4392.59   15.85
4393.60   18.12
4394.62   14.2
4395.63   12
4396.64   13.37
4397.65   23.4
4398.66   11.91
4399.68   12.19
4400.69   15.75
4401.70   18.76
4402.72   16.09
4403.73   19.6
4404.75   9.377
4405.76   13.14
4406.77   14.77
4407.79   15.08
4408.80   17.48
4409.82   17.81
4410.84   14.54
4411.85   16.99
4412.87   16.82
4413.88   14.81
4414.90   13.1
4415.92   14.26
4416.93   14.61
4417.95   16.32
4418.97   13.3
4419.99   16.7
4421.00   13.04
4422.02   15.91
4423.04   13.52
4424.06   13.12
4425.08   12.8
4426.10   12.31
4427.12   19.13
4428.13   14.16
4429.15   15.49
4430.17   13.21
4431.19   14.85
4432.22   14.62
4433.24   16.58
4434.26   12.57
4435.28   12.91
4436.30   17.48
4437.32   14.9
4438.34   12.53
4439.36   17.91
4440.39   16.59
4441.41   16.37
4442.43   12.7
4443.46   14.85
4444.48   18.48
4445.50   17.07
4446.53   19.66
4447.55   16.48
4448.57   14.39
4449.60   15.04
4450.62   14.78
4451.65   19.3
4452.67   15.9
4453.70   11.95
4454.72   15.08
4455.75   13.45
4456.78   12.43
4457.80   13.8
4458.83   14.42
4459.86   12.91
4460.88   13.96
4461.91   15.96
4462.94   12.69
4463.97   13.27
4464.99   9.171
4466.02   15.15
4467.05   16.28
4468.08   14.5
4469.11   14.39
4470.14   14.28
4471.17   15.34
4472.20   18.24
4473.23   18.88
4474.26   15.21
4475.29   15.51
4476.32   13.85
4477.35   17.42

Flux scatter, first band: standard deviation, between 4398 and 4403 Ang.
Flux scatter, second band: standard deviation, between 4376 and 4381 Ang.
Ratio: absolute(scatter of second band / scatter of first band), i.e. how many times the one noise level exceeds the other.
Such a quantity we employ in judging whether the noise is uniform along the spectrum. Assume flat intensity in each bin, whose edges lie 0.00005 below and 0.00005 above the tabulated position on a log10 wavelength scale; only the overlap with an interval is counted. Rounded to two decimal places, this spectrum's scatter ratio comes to 1.06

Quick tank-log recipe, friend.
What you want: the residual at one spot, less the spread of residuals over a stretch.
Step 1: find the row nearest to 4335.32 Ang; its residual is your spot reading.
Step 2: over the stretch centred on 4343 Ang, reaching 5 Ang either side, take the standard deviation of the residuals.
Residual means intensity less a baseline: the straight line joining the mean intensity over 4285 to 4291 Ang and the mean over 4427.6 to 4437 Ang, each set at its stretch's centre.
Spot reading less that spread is -1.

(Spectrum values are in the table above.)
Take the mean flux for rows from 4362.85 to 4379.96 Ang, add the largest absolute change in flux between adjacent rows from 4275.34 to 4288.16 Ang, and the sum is 21.4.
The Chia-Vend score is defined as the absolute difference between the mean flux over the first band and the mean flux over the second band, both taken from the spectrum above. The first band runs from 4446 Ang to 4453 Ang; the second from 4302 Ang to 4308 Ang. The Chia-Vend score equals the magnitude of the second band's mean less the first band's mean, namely 7.8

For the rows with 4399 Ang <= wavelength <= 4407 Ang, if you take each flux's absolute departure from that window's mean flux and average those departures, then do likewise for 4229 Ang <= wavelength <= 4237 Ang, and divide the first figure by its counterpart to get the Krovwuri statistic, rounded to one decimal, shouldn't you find 3.8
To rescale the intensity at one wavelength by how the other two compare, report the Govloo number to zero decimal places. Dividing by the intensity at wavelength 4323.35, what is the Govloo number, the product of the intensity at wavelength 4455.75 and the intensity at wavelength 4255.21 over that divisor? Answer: 11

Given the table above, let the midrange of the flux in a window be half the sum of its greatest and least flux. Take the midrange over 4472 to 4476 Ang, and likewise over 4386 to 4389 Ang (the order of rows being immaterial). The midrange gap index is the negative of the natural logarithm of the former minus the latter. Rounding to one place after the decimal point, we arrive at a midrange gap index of -1.2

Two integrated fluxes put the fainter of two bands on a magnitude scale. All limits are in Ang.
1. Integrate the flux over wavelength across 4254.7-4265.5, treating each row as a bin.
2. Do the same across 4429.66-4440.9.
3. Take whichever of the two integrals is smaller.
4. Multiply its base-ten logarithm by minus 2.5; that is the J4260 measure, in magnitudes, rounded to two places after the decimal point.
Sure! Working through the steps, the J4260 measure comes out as -5.40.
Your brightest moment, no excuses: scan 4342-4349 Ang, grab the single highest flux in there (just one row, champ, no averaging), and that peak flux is 16.41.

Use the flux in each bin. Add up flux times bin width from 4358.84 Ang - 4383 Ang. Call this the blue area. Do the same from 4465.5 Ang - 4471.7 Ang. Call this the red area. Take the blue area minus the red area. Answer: 269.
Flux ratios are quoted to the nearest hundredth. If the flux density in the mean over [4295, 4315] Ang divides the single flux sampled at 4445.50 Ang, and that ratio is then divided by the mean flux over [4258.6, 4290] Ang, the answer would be 0.13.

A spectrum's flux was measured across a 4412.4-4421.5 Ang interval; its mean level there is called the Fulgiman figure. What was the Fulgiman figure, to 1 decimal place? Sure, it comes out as 14.8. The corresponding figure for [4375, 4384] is 14.7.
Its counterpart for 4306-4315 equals 10.7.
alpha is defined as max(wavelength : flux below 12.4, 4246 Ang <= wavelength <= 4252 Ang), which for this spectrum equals 4251.29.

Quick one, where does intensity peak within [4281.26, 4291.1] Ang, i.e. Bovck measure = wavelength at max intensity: 4283.72 Ang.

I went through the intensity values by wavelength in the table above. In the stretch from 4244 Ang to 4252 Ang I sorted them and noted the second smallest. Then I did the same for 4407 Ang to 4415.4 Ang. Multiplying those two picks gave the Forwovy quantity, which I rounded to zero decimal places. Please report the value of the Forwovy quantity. 176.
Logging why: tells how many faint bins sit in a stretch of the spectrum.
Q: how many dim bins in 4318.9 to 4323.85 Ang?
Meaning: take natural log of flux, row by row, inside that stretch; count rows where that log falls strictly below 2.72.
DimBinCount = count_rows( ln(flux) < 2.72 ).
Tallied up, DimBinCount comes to 4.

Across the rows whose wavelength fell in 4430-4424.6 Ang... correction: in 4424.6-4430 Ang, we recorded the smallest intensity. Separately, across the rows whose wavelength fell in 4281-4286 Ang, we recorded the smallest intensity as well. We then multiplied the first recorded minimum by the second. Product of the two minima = 136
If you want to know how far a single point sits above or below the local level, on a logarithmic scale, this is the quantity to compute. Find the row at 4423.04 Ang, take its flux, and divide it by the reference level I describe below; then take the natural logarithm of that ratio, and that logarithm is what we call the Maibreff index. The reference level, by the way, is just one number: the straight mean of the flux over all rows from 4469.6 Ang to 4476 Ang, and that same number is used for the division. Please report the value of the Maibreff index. -0.18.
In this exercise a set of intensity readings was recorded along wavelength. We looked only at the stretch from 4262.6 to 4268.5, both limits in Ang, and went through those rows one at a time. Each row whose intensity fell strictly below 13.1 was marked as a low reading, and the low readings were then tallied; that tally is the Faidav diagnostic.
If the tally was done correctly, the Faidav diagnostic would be 3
